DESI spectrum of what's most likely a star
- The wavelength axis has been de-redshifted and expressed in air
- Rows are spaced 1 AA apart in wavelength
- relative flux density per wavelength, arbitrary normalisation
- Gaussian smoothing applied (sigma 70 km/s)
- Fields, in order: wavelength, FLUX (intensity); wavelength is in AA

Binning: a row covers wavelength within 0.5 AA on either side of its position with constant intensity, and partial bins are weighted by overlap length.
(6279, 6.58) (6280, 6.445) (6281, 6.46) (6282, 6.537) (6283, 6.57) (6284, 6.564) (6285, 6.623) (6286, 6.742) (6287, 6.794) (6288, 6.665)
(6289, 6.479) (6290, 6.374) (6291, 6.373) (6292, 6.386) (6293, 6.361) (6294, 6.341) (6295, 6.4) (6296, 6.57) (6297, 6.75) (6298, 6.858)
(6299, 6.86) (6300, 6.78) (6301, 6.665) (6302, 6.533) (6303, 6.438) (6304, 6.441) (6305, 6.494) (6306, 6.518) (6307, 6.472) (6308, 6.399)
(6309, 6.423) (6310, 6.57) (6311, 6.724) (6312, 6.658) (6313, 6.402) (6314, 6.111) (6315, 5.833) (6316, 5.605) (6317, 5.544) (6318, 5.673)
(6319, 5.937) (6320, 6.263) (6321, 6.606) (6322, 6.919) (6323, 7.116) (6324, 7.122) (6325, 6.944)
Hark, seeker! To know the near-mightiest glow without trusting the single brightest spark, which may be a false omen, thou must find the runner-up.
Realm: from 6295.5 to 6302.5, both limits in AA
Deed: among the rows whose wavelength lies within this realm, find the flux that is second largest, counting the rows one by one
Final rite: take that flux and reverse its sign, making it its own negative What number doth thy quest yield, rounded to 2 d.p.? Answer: -6.86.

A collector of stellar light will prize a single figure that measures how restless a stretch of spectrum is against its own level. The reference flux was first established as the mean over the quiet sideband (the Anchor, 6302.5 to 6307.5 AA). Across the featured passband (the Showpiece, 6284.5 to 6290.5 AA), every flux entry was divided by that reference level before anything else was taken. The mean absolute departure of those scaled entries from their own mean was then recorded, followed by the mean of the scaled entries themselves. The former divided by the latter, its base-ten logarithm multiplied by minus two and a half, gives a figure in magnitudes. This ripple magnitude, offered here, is 4.3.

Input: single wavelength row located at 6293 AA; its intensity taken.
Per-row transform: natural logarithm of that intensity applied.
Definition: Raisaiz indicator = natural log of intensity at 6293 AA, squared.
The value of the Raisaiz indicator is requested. 3.42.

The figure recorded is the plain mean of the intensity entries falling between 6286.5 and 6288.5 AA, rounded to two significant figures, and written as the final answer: 6.7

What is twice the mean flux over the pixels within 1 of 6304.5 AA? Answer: 12.9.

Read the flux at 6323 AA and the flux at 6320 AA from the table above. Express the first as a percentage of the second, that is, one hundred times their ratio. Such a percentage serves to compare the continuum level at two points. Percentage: 114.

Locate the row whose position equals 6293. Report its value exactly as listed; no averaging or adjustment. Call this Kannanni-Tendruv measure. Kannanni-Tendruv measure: 6.361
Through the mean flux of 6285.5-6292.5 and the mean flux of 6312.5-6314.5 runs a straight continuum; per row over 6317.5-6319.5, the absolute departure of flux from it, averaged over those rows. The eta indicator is 0.39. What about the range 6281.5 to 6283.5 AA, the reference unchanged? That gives 0.07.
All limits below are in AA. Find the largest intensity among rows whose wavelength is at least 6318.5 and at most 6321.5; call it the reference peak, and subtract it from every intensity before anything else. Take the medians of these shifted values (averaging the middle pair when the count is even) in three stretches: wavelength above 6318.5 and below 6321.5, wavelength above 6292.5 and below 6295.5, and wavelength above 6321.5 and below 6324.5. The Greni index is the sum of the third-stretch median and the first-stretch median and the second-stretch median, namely -0.1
